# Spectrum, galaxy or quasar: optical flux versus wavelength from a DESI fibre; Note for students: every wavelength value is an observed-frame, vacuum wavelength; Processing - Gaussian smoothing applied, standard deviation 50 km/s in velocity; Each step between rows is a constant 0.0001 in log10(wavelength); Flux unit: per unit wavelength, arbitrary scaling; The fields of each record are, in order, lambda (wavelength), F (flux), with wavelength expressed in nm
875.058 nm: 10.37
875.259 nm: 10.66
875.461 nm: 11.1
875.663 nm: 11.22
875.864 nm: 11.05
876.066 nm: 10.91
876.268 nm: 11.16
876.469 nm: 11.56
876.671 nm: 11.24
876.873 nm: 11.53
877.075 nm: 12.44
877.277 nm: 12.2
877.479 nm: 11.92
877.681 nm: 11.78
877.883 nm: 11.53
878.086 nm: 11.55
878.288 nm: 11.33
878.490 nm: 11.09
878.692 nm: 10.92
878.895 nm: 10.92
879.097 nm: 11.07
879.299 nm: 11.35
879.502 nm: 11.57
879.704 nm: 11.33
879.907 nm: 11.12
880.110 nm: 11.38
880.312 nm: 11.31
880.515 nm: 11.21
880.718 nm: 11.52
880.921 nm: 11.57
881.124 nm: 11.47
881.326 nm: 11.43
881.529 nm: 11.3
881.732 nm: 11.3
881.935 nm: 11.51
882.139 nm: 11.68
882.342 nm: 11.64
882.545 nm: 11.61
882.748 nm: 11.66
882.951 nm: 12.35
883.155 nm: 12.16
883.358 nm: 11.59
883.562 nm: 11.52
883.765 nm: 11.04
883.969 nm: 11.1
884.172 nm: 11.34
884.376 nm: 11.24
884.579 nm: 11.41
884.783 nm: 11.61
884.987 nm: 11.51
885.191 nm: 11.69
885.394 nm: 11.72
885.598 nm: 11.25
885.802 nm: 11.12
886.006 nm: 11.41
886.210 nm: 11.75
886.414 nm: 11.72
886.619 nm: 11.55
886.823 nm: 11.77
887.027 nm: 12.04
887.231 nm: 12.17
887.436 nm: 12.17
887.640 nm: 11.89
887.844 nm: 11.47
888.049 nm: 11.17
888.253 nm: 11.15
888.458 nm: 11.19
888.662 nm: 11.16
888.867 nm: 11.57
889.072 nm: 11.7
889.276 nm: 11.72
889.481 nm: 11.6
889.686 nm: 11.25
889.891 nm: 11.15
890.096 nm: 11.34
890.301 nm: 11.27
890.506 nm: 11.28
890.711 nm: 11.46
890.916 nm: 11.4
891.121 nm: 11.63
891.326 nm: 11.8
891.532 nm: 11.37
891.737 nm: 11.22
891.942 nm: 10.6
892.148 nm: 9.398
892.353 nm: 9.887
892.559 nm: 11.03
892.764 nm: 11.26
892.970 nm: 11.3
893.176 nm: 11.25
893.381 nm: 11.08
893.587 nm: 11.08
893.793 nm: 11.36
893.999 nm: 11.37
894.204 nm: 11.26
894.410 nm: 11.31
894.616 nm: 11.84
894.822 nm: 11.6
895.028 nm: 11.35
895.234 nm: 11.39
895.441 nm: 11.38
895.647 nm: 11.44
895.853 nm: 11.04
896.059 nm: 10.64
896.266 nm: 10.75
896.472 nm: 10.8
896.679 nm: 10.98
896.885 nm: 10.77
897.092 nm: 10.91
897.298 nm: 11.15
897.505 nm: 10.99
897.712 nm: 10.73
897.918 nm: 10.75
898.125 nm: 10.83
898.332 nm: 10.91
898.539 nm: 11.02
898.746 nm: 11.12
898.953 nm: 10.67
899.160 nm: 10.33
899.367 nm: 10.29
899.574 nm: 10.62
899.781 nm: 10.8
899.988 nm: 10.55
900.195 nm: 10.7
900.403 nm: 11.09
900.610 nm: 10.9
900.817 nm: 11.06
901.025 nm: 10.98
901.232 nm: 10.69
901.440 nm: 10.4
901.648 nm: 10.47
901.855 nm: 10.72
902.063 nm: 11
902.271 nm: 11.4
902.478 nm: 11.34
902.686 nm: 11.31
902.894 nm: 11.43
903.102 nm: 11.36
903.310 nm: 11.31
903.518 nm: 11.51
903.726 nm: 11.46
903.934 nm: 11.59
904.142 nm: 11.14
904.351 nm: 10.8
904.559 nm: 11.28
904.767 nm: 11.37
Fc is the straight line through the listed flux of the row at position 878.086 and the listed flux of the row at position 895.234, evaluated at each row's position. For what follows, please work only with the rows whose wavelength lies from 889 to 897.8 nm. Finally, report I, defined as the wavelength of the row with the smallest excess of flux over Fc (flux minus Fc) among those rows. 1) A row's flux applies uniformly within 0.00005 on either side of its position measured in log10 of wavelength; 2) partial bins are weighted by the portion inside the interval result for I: 892.148 nm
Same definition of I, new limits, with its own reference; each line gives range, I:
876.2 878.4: 876.268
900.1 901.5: 901.440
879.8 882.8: 879.907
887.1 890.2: 888.253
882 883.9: 883.765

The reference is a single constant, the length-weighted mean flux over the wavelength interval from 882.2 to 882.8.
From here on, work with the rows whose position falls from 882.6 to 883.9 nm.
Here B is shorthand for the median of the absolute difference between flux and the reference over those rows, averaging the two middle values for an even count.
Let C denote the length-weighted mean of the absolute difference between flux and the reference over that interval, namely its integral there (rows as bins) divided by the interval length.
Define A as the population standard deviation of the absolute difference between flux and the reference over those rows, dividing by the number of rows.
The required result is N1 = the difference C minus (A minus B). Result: 0.37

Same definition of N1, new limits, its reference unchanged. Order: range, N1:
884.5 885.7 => 0.13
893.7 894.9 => 0.43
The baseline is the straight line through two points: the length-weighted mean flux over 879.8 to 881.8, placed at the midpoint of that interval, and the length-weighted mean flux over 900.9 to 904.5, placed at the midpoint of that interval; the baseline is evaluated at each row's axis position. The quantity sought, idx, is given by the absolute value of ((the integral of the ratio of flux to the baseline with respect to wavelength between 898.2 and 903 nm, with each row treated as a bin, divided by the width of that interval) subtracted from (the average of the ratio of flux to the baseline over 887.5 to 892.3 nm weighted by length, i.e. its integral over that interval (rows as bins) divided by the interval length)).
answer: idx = 0.0274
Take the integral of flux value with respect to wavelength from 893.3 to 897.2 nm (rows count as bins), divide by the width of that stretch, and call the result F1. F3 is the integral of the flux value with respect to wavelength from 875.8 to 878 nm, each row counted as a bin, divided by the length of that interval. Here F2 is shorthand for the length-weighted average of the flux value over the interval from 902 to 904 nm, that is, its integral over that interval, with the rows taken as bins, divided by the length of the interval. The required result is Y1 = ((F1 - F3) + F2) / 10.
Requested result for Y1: 1.10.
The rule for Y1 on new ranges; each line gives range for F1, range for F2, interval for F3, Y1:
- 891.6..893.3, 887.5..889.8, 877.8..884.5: 1.08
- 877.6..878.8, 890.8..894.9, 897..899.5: 1.17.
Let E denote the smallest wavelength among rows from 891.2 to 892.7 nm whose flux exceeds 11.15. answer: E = 891.326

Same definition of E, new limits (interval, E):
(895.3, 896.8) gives 895.441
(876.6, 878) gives 876.671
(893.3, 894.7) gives 893.793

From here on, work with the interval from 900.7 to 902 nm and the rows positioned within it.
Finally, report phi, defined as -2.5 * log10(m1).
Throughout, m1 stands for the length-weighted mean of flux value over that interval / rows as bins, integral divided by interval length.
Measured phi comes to -2.58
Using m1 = 10.7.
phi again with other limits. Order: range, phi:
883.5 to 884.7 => -2.63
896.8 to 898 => -2.59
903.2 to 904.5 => -2.63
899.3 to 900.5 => -2.57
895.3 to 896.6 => -2.60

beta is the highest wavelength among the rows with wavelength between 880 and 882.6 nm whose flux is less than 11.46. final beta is 881.732 nm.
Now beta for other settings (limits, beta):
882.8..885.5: 884.579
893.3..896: 895.853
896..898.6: 898.539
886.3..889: 888.662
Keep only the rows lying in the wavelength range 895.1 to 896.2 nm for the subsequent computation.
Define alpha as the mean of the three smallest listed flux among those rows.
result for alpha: 11.0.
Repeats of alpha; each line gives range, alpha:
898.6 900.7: 10.4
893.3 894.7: 11.1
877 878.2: 11.6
